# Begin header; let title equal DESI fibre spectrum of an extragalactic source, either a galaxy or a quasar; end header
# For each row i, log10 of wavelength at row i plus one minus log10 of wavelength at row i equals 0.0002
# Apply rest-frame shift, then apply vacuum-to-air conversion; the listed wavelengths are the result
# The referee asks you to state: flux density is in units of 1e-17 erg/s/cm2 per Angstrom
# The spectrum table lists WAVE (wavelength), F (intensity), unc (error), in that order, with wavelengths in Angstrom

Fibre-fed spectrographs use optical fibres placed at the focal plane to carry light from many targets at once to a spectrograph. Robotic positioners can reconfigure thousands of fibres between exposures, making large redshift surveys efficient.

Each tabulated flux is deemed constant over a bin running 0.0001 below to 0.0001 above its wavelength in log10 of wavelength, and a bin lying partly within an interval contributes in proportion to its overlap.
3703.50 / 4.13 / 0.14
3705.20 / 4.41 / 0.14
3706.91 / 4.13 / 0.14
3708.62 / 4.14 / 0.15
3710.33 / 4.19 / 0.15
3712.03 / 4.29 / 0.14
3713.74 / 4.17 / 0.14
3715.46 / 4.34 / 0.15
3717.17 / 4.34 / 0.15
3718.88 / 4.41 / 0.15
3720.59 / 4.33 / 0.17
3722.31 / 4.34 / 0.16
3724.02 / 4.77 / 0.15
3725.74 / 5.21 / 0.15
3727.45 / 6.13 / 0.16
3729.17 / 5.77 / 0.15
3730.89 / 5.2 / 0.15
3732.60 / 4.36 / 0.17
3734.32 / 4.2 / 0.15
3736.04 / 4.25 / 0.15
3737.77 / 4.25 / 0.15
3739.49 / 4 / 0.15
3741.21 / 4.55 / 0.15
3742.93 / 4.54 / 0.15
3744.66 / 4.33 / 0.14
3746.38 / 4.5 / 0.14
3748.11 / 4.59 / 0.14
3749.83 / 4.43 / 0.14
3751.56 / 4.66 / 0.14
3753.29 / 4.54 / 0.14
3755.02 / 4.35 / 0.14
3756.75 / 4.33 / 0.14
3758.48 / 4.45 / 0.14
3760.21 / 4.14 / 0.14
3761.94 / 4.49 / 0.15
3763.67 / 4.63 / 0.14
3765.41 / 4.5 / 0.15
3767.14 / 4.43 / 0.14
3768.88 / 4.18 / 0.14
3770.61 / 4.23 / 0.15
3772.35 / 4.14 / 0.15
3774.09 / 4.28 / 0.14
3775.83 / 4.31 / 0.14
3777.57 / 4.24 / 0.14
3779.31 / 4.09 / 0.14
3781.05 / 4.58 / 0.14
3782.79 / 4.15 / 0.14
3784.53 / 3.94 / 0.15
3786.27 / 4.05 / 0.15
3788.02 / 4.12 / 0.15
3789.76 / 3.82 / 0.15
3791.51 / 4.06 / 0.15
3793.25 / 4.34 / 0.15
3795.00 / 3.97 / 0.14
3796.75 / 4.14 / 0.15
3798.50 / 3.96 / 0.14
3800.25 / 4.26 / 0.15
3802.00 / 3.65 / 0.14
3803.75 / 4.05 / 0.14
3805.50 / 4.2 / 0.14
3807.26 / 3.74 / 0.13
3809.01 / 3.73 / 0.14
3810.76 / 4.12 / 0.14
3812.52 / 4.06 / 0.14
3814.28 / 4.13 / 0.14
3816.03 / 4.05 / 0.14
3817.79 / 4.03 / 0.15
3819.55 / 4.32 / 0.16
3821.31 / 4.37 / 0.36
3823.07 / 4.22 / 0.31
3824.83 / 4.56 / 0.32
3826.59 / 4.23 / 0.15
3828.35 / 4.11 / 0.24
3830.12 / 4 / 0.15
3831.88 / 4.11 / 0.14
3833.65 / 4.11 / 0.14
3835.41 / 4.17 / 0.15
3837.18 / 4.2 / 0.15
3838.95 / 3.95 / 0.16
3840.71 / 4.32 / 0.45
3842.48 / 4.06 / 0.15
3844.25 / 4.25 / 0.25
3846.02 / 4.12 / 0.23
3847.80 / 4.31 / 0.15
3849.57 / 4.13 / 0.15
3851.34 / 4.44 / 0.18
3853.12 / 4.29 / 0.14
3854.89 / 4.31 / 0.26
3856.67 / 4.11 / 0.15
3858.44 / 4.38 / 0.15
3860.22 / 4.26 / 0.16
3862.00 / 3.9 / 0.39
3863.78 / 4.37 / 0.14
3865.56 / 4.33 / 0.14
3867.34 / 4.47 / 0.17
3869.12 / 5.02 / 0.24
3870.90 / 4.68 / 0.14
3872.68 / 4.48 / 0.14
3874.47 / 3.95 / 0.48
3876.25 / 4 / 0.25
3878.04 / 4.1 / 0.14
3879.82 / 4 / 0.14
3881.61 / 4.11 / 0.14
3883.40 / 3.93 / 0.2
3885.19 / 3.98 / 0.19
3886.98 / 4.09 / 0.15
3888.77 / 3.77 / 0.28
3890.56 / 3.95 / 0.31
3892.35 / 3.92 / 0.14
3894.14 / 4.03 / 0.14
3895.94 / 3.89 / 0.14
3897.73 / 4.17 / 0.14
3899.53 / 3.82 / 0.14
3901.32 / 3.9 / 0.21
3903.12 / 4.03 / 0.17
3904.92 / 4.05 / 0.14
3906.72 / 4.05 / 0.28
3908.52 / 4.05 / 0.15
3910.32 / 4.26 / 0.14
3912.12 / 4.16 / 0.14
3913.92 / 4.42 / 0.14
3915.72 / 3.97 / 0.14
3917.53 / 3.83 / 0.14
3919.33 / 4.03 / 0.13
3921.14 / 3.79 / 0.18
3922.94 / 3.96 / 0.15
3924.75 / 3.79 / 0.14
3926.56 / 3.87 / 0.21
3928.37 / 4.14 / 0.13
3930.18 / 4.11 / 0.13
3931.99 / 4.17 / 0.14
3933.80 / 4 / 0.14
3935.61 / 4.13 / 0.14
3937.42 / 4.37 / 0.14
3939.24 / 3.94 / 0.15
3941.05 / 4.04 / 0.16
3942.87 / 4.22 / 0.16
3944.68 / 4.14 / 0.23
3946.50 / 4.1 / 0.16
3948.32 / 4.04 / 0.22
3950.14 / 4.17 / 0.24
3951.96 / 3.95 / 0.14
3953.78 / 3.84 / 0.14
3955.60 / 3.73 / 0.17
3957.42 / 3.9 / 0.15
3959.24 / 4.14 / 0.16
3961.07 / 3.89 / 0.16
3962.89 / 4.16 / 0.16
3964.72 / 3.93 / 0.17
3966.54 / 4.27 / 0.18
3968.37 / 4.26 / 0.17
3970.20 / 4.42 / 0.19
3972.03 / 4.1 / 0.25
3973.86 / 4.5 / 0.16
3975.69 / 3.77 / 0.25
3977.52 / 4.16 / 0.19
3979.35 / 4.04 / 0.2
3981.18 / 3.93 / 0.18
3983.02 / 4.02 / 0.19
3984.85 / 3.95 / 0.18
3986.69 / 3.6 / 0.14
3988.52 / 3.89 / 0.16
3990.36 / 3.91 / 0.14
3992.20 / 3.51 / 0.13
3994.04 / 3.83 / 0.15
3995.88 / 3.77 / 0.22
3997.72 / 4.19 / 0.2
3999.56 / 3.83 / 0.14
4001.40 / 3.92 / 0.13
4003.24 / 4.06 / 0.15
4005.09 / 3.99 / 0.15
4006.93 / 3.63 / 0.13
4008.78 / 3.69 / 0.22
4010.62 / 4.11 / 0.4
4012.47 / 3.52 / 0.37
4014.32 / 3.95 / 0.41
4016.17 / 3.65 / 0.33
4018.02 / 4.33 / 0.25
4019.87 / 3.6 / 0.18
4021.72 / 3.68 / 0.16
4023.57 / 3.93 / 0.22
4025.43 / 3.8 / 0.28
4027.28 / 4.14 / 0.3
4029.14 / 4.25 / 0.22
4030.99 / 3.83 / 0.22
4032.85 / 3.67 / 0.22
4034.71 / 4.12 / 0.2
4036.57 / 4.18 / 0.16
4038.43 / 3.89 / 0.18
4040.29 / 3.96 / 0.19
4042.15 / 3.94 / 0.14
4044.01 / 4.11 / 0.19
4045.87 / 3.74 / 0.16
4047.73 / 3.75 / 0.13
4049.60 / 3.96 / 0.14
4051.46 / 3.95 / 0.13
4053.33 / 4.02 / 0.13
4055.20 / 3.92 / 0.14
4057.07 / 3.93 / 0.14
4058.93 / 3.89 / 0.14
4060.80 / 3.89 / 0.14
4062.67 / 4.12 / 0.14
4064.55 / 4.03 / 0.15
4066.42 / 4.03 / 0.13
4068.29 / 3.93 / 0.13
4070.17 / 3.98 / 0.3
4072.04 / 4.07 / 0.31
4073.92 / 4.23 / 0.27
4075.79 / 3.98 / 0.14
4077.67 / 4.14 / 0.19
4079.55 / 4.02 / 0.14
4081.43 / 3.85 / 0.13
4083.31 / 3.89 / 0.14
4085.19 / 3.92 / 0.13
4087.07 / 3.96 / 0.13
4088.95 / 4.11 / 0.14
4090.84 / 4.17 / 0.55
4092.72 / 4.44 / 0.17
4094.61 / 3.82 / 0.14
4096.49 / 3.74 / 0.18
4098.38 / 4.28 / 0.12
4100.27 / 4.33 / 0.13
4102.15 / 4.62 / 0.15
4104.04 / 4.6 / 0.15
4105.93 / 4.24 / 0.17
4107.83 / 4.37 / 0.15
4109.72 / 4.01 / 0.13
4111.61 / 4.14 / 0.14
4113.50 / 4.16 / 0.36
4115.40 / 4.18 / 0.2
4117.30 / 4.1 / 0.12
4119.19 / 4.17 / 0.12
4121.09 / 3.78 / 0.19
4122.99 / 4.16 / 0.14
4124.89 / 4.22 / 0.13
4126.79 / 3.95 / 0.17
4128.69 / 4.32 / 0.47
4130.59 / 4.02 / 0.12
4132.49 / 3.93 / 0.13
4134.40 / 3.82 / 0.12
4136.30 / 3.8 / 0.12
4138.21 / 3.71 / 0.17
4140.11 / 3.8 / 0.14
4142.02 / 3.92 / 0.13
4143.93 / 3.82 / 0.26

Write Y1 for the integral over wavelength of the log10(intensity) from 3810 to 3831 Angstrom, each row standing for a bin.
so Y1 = 13.0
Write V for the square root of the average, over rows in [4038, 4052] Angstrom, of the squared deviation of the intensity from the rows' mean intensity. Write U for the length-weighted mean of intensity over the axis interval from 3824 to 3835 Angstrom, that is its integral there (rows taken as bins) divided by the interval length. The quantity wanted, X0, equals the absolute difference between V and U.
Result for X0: 4.1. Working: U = 4.19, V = 0.11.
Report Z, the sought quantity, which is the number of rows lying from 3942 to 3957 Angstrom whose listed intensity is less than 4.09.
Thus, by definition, 4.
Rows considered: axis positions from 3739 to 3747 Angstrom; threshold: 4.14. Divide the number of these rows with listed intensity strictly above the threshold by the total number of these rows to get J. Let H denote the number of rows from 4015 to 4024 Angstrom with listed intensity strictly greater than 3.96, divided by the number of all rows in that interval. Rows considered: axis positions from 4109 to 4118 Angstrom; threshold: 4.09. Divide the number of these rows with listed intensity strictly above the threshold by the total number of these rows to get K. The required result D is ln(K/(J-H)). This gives 0.3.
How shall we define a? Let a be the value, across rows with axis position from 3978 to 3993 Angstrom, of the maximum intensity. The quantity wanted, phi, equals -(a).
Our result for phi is -4.04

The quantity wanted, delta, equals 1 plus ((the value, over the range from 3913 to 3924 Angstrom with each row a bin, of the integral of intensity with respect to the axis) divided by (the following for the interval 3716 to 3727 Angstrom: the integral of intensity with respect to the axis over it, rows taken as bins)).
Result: 1.87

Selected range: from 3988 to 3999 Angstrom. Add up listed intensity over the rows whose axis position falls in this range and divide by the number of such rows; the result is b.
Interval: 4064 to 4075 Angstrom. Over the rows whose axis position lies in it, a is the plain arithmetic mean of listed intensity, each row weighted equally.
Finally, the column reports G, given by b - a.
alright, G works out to -0.2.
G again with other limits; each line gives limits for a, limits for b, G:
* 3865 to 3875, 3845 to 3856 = -0.2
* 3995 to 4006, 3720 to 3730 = 1.1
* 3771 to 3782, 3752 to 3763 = 0.1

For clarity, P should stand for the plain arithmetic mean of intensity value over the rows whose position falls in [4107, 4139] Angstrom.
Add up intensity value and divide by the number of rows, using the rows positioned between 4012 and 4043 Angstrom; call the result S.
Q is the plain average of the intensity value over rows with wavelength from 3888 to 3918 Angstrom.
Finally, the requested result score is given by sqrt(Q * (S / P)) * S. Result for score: 7.7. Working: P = 4.05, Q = 4.016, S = 3.91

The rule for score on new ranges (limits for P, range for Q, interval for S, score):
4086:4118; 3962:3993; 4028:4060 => 7.7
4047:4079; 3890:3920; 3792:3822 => 8.2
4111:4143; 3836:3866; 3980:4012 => 7.8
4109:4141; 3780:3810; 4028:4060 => 7.9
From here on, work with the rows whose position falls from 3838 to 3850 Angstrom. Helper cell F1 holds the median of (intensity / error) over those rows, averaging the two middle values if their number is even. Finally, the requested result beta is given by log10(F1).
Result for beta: 1.39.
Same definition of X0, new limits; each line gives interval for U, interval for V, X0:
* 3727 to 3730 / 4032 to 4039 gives 5.7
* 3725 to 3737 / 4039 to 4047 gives 4.9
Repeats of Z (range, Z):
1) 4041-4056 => 7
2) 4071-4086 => 6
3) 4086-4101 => 3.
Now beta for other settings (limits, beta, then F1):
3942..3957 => 1.38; 24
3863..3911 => 1.44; 27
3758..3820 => 1.46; 29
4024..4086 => 1.44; 28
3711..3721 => 1.46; 29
